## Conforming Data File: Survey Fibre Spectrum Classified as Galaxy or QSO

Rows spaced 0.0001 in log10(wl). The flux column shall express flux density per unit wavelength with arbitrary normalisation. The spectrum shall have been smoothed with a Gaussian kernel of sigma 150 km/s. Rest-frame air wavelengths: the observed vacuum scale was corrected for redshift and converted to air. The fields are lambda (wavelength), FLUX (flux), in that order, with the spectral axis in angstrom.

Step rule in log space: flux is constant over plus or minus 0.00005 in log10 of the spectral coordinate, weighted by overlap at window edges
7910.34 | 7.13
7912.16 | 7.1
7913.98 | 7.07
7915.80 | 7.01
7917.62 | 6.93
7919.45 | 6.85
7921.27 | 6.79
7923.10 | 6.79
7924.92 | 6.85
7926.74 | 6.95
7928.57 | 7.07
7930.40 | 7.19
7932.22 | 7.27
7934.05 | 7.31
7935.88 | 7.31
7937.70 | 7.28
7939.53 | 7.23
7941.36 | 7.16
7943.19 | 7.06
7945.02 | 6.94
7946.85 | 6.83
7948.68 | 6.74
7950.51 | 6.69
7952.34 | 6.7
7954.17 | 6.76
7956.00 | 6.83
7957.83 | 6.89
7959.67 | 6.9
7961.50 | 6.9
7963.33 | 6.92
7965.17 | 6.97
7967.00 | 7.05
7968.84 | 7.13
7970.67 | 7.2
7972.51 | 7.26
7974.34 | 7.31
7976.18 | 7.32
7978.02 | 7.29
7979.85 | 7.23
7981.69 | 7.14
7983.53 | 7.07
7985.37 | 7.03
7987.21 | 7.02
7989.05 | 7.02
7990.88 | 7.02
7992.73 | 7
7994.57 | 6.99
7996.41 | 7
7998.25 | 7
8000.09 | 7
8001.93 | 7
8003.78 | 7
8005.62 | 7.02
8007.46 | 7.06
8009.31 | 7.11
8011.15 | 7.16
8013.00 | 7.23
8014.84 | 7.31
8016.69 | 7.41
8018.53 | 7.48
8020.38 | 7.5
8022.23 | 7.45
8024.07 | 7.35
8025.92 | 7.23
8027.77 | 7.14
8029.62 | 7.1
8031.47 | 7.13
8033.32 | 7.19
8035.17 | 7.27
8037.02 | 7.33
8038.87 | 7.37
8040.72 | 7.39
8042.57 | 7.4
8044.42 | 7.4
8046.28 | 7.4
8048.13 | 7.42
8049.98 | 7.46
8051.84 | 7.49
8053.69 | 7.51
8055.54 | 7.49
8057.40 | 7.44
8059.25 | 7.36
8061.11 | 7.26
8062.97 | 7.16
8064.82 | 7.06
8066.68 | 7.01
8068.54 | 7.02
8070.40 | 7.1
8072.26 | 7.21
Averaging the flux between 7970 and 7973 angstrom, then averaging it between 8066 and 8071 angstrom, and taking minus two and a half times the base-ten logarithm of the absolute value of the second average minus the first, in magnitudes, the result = 1.8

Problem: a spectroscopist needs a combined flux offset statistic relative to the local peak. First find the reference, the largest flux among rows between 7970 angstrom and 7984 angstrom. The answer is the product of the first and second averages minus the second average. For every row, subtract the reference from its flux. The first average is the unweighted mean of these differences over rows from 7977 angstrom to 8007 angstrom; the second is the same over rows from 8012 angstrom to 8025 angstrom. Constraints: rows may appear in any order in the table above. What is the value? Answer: -0.09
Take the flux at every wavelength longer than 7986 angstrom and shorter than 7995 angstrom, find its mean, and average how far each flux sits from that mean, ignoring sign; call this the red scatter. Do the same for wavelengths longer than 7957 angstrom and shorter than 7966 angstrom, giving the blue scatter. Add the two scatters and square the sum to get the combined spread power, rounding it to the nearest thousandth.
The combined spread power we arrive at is 0.001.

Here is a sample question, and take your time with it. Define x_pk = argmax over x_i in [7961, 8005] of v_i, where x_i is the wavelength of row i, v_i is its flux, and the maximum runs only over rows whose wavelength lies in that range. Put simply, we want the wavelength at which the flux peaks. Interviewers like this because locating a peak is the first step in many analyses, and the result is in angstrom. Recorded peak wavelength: 7976.18 angstrom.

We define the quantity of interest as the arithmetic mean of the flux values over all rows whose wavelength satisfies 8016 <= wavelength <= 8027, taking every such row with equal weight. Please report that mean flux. 7.40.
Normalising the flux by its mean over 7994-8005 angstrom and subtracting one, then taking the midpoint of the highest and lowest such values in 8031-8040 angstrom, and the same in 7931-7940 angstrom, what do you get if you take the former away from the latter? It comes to 0.00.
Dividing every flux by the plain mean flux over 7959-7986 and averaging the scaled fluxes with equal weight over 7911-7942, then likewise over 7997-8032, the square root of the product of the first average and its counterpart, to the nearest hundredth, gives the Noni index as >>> 1.00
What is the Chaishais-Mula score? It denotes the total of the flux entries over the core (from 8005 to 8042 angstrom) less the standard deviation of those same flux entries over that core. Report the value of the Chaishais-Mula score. 145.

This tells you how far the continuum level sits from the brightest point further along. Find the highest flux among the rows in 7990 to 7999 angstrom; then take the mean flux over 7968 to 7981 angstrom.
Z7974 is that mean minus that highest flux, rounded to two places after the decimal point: 0.23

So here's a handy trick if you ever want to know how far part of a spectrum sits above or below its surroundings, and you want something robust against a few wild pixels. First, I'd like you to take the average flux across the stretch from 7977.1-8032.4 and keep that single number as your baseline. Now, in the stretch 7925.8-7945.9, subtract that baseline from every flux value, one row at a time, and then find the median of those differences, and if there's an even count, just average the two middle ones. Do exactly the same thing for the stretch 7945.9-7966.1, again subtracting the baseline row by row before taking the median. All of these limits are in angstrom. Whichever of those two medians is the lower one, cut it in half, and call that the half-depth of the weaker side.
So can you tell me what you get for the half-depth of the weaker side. -0.16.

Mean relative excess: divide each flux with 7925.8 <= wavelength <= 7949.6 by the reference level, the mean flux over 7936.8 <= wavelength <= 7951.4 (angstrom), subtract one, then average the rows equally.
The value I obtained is 0.016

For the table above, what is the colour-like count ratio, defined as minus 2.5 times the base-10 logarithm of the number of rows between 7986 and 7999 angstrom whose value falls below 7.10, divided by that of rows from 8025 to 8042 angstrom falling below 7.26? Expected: -0.37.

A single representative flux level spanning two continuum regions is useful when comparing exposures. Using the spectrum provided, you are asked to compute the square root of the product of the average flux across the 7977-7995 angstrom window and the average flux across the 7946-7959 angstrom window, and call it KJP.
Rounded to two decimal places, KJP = 6.93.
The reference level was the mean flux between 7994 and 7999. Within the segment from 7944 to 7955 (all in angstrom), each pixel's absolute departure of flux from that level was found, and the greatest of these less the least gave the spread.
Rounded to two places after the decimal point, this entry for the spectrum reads 0.25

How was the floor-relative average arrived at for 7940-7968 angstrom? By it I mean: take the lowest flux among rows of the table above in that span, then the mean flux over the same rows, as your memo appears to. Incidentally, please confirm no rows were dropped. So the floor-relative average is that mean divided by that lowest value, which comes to 1.03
